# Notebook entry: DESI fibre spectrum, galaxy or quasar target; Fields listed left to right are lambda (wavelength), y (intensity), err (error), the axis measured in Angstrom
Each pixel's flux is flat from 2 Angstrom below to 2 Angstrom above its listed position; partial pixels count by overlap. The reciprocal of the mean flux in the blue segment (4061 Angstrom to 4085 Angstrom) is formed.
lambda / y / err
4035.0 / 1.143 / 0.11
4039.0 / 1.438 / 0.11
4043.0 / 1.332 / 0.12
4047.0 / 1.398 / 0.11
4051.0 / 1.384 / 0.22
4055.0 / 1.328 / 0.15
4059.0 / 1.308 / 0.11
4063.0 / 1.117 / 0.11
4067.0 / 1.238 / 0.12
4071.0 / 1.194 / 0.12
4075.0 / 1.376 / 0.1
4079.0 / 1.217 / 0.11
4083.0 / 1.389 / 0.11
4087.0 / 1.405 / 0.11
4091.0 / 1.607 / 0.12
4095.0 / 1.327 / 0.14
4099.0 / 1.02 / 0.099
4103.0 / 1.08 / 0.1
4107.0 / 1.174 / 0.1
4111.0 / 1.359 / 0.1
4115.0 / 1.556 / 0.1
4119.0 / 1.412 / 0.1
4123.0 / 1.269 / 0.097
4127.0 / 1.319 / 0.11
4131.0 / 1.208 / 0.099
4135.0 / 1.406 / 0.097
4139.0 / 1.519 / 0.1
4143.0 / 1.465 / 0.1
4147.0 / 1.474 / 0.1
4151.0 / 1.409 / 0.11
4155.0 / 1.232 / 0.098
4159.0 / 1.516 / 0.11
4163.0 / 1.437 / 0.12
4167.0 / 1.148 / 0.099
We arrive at 0.797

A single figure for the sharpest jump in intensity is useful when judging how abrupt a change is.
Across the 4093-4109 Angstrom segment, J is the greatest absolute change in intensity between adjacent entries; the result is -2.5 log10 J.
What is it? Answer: 1.3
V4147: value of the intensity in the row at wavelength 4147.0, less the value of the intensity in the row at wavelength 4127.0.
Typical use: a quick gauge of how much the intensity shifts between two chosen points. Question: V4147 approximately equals 0.2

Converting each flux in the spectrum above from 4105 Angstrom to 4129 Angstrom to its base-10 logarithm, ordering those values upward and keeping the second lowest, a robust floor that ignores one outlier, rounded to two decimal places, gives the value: 0.10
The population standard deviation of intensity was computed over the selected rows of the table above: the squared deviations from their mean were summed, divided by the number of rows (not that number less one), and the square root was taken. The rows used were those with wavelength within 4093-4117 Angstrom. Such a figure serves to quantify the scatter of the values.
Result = 0.18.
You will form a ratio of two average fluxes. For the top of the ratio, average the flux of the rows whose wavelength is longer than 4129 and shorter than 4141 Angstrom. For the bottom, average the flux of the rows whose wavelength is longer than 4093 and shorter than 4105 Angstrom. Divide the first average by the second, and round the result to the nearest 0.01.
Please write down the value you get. 1.21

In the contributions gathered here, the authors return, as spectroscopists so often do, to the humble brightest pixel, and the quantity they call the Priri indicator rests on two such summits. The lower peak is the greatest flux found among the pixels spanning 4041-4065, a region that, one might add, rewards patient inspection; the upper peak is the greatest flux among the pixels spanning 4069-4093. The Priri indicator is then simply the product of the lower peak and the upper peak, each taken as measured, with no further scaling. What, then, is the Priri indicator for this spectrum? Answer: 2.25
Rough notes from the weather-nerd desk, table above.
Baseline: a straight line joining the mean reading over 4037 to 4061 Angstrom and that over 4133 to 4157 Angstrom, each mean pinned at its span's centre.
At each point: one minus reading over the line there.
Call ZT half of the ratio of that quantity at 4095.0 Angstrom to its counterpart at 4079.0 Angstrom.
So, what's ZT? 0.2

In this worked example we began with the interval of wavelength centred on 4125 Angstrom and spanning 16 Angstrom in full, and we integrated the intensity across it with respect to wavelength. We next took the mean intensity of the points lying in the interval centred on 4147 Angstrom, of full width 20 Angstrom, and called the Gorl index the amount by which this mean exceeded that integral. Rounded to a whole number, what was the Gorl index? -19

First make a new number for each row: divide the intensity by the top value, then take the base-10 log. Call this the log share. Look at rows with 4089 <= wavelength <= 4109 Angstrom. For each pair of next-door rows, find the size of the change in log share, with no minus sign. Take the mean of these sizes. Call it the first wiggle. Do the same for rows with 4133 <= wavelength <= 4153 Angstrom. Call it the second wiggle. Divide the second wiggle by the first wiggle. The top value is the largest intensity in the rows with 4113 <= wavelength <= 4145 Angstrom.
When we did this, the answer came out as 0.28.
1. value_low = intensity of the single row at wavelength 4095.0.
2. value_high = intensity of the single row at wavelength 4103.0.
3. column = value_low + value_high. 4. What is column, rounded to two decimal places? 2.41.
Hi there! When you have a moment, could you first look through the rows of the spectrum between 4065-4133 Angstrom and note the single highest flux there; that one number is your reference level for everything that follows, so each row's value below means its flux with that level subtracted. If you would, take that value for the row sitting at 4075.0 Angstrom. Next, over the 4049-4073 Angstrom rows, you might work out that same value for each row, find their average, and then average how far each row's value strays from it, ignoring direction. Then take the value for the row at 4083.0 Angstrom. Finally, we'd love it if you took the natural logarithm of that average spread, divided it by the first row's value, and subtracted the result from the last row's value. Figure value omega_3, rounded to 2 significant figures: -11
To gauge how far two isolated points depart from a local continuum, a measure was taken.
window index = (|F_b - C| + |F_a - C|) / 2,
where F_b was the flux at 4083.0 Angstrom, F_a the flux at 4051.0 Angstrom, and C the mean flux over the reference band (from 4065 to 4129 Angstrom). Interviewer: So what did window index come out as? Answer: 0.078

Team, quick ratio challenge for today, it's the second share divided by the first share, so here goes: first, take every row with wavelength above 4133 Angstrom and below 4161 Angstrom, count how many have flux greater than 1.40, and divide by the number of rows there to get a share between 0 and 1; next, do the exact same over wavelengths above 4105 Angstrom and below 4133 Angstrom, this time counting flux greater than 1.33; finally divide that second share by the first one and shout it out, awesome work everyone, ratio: 0.50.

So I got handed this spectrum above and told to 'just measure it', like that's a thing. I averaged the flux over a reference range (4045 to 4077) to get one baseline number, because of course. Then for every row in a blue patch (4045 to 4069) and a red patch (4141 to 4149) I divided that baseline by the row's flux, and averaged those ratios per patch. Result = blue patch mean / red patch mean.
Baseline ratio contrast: 1.14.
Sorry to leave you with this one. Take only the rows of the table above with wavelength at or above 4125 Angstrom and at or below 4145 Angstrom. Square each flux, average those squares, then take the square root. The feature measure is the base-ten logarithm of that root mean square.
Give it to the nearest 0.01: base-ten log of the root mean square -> 0.14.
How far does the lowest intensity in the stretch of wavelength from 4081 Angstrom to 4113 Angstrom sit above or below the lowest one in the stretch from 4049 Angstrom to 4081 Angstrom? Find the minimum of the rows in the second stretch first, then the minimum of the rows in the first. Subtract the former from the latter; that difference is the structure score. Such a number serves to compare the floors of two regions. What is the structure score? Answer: -0.10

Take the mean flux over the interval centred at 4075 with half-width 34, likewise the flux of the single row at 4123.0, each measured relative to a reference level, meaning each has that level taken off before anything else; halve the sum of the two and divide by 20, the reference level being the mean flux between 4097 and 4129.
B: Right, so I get 0.000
